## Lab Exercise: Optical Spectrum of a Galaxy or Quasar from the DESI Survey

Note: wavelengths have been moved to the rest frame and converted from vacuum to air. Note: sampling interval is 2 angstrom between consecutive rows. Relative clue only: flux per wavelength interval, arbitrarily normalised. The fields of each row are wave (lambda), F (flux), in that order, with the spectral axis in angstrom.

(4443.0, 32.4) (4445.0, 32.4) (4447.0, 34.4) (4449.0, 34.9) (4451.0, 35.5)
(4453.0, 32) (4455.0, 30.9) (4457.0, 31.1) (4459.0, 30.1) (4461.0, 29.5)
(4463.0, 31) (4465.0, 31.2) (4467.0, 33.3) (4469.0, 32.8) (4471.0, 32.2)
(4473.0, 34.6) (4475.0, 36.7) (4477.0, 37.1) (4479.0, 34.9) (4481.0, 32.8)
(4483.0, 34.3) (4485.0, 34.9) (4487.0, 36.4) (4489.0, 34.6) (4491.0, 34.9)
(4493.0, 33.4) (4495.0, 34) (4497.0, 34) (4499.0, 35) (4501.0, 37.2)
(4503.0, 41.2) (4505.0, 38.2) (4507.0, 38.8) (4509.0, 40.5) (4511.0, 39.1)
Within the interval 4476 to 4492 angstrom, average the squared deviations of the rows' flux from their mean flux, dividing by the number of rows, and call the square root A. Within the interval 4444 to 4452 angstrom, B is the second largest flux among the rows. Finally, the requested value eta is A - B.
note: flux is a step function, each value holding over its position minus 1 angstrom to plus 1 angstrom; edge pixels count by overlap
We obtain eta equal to -33.7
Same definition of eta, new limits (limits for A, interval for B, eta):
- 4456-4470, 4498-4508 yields -37.5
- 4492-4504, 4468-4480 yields -34.0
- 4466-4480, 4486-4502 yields -34.7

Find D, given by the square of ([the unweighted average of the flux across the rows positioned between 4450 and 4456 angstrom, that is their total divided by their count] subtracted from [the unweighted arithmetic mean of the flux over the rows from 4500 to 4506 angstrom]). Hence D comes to 36.8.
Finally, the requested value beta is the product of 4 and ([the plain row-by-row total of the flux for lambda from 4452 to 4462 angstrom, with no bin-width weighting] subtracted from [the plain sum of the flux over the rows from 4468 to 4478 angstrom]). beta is 79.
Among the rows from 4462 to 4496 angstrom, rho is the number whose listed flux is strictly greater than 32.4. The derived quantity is 14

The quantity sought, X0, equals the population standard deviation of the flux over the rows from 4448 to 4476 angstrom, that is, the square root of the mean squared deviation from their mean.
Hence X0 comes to 2.1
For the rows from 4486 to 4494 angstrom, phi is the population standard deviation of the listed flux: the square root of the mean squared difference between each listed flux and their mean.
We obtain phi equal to 1.07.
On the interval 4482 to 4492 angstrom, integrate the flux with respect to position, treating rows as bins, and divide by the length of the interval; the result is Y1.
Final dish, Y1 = 35.0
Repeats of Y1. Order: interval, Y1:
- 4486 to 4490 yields 35.5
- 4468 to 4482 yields 34.4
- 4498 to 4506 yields 37.9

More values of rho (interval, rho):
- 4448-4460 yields 2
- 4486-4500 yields 7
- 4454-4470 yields 2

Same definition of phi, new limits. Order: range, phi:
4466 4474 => 0.88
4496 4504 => 2.77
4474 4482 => 1.70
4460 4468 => 1.35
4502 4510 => 1.22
